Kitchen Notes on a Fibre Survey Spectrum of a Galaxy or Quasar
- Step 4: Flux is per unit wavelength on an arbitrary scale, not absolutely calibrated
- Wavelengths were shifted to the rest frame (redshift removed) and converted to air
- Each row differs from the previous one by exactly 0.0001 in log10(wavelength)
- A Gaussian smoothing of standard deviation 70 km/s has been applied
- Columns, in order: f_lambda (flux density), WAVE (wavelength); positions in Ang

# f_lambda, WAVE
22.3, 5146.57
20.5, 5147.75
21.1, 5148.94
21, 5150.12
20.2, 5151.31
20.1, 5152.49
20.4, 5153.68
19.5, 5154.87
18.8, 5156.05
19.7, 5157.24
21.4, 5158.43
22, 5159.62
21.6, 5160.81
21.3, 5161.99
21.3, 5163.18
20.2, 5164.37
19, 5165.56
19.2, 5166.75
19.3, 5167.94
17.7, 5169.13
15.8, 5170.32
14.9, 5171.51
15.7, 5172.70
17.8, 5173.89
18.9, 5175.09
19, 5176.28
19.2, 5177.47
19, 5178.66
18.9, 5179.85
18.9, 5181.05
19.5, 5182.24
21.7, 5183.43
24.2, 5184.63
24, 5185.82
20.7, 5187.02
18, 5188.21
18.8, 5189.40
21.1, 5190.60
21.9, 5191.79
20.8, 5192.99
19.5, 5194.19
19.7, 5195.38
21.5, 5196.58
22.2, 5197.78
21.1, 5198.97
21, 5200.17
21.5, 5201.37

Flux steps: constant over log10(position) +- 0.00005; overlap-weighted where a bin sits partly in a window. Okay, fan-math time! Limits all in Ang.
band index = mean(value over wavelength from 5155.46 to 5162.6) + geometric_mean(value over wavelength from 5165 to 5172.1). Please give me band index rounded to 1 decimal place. 38.4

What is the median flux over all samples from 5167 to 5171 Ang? 17.7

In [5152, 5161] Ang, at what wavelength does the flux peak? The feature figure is 5159.62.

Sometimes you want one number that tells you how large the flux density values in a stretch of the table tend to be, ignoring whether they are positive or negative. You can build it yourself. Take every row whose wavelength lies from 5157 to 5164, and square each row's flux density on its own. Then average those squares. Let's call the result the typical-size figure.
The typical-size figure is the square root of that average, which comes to 21.2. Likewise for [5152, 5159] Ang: 20.0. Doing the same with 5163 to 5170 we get 19.5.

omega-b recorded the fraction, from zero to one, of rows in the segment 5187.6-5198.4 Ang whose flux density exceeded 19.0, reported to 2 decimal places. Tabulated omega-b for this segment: 0.78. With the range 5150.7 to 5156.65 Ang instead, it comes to 0.80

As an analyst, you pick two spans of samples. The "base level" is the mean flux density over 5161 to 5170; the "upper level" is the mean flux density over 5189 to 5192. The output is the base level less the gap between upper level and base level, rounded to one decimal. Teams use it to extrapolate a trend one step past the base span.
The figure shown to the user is 18.8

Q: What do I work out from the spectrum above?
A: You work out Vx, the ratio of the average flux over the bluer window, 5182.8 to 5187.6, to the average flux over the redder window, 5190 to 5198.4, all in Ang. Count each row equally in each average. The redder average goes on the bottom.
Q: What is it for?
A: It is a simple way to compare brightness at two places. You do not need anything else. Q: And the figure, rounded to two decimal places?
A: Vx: 1.08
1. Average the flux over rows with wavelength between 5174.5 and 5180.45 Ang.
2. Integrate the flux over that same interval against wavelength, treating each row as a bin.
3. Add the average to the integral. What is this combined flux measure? 132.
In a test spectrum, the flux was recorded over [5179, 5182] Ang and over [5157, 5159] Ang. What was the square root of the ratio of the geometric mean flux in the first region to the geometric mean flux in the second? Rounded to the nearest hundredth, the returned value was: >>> 0.96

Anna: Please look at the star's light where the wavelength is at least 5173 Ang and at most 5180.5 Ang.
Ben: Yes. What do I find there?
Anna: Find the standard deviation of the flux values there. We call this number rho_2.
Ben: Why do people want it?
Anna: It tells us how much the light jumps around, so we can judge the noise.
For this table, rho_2 0.5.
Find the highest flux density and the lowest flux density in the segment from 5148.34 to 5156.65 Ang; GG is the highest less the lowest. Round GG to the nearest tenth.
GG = 2.3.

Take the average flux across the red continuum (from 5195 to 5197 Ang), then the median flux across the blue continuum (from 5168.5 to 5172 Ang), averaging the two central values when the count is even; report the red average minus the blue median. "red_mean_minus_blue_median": 4.8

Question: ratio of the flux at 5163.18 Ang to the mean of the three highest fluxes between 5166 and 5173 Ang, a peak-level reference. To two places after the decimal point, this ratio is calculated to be 1.14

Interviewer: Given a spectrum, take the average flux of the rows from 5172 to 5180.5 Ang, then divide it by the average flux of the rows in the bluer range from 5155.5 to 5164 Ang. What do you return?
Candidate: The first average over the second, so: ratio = 0.88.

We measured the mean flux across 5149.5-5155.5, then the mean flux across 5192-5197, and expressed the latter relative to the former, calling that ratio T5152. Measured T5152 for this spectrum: 1.01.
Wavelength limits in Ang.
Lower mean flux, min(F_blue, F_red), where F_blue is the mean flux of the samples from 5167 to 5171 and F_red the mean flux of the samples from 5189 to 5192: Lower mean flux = 18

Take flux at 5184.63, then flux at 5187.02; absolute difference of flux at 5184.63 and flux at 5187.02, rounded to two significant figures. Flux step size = 3.5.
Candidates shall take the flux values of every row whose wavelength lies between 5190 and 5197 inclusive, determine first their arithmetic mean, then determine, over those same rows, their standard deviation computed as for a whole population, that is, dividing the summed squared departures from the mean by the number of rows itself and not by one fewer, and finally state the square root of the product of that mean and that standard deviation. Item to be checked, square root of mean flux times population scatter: 4.3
